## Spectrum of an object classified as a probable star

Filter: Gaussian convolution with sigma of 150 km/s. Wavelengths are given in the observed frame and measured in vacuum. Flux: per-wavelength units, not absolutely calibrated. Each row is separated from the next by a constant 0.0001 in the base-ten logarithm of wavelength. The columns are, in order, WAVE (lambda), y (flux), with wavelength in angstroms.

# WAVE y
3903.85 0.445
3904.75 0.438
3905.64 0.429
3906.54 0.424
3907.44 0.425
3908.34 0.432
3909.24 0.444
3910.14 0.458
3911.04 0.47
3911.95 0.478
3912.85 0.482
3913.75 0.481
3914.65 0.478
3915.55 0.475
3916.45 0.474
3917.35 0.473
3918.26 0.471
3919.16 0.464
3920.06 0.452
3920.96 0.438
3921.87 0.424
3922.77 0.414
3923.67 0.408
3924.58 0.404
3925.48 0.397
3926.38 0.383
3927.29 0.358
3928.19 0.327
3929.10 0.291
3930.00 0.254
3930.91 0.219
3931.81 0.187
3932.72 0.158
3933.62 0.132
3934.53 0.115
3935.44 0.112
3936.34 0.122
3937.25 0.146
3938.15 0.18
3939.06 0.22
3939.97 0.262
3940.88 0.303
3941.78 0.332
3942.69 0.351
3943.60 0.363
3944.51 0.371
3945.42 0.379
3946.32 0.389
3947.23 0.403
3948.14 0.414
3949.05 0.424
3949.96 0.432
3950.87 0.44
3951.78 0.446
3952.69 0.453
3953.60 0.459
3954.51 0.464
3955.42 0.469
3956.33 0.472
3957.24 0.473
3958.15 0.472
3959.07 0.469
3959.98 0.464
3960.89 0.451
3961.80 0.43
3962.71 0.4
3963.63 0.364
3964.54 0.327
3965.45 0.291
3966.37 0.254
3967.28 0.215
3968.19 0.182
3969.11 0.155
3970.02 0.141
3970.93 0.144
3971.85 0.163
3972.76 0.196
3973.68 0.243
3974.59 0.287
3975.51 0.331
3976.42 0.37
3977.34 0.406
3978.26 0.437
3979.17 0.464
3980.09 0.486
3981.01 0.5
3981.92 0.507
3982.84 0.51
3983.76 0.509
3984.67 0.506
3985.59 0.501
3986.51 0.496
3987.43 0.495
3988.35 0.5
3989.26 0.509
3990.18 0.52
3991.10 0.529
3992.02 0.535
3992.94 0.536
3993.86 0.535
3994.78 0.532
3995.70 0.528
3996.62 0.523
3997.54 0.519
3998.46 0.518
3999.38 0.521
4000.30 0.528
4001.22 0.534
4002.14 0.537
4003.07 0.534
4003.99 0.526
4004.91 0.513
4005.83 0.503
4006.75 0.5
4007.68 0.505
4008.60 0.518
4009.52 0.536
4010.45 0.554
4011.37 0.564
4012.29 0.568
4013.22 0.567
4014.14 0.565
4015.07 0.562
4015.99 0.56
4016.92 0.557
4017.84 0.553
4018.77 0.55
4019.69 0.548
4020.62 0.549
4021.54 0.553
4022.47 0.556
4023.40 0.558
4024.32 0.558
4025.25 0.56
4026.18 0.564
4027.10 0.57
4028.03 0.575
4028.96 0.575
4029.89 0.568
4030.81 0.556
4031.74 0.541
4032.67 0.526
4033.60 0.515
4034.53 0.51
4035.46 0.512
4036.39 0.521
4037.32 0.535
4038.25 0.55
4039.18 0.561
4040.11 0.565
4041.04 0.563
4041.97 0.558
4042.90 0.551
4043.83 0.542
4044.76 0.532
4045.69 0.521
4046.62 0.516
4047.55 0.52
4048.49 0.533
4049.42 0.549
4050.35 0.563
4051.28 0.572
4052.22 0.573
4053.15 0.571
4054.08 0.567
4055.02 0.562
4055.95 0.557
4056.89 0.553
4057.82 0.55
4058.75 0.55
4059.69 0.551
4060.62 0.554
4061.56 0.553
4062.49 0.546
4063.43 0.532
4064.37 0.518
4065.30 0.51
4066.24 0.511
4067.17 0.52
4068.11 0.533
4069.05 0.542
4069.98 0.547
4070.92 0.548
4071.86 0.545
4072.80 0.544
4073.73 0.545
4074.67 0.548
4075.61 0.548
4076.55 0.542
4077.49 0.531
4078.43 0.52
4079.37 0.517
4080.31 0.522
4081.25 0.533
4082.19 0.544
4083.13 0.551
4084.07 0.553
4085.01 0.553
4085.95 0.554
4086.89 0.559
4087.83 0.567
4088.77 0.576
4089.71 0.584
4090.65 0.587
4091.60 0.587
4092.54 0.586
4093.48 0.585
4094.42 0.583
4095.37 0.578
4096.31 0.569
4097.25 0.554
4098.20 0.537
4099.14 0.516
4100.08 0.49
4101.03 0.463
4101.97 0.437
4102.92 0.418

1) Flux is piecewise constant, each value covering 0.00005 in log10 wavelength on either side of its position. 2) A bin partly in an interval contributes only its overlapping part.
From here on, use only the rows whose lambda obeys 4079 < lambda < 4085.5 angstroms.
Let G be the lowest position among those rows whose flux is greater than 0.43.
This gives 4079.37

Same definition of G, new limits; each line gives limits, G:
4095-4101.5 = 4095.37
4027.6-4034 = 4028.03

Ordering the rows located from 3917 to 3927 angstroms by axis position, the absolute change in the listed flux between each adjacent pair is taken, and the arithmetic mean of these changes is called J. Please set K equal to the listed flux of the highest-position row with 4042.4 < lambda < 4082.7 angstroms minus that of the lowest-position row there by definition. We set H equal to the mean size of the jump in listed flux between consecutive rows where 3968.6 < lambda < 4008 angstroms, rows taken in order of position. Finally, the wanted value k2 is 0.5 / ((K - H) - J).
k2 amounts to -18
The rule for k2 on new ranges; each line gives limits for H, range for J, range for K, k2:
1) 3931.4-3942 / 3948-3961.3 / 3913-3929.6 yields -2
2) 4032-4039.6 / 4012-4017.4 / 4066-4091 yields 8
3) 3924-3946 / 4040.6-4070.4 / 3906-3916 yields 25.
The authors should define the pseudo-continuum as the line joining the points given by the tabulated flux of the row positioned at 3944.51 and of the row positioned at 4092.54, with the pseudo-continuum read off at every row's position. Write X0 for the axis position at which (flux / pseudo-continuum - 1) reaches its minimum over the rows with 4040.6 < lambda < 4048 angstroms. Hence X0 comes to 4046.62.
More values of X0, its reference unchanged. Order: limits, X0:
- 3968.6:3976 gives 3970.02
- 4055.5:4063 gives 4062.49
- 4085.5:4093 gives 4085.95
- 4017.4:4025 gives 4020.62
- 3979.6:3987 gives 3986.51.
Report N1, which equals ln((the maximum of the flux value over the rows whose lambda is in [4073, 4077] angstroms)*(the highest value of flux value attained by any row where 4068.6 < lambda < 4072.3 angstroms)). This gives -1.20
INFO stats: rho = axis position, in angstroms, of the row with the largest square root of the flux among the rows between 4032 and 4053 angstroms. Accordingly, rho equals 4052.22 angstroms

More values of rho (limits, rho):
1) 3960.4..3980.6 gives 3980.09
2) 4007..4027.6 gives 4027.10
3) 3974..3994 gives 3992.94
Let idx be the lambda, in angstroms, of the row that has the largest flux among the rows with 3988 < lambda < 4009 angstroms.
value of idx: 4002.14 angstroms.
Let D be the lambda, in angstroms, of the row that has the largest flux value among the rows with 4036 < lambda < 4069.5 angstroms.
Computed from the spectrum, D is 4052.22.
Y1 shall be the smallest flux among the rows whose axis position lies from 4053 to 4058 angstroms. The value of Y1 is 0.55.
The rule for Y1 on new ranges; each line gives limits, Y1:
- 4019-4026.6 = 0.548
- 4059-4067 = 0.51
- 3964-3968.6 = 0.182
